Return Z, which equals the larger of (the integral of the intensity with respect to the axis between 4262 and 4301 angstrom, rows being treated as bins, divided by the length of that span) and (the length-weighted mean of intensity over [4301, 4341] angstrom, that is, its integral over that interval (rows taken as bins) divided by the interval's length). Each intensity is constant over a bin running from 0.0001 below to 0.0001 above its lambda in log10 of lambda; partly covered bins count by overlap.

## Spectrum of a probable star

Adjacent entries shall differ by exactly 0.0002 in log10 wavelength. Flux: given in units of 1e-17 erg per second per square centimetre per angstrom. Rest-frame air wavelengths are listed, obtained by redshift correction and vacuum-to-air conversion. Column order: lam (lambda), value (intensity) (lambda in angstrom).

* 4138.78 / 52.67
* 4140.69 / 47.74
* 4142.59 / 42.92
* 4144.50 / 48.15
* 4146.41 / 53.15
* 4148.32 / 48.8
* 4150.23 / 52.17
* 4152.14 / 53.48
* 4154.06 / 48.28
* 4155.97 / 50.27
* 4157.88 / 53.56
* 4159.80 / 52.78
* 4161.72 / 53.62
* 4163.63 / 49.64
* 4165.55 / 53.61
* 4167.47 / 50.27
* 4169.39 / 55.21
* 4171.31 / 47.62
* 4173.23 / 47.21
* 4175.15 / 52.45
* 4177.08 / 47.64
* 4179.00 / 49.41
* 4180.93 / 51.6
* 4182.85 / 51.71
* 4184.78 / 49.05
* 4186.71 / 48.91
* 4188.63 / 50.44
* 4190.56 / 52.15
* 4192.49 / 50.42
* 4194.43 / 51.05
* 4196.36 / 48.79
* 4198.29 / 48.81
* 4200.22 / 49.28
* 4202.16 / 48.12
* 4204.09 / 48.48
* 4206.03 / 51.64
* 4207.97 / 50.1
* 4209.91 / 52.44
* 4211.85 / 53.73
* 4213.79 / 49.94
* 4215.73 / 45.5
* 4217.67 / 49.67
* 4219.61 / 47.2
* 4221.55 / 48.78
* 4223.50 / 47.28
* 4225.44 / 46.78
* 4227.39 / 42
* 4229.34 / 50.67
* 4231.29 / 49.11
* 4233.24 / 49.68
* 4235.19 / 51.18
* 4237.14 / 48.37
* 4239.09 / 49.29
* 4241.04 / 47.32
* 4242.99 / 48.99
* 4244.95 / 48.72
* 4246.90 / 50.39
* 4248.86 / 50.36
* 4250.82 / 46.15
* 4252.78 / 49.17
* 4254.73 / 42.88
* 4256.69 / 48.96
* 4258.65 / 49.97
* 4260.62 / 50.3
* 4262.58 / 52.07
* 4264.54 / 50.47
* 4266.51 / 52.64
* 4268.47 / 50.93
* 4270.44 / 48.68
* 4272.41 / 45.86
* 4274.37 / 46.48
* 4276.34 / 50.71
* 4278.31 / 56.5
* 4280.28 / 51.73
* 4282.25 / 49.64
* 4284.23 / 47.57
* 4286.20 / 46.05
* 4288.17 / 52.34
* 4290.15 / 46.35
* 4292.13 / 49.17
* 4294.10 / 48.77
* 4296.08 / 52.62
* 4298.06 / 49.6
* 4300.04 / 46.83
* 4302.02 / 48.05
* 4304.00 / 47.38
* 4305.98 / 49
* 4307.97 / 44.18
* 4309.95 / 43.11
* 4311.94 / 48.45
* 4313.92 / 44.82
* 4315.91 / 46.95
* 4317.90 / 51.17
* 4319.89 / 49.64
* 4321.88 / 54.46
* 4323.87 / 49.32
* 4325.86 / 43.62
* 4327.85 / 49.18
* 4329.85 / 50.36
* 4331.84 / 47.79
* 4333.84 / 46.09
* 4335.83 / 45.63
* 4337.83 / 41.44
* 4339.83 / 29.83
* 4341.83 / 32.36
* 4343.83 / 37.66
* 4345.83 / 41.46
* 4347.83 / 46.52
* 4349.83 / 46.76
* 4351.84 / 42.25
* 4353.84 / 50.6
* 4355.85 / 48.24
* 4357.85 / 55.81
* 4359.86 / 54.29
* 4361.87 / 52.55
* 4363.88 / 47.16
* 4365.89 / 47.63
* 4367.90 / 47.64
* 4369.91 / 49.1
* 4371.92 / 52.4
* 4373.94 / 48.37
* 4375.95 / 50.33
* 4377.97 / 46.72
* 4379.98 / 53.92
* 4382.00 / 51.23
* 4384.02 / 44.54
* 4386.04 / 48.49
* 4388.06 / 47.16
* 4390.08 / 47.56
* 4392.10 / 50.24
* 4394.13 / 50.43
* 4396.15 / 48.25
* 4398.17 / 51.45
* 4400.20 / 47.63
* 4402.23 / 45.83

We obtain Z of 49.7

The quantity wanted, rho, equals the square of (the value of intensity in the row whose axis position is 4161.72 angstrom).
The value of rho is 2875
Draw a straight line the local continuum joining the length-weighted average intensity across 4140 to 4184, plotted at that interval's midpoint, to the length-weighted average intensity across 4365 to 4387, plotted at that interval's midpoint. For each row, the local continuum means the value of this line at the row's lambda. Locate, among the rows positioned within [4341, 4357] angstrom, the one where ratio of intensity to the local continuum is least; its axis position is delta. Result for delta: 4341.83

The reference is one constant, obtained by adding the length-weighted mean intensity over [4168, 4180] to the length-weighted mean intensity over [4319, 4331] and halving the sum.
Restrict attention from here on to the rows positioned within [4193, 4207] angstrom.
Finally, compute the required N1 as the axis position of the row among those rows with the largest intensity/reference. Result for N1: 4206.03 angstrom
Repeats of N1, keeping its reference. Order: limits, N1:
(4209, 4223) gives 4211.85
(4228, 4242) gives 4235.19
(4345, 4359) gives 4357.85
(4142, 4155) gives 4152.14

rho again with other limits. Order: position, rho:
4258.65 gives 2497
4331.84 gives 2284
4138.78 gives 2774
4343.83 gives 1418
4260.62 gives 2530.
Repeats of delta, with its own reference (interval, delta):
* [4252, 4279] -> 4254.73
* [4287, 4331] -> 4309.95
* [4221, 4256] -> 4227.39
